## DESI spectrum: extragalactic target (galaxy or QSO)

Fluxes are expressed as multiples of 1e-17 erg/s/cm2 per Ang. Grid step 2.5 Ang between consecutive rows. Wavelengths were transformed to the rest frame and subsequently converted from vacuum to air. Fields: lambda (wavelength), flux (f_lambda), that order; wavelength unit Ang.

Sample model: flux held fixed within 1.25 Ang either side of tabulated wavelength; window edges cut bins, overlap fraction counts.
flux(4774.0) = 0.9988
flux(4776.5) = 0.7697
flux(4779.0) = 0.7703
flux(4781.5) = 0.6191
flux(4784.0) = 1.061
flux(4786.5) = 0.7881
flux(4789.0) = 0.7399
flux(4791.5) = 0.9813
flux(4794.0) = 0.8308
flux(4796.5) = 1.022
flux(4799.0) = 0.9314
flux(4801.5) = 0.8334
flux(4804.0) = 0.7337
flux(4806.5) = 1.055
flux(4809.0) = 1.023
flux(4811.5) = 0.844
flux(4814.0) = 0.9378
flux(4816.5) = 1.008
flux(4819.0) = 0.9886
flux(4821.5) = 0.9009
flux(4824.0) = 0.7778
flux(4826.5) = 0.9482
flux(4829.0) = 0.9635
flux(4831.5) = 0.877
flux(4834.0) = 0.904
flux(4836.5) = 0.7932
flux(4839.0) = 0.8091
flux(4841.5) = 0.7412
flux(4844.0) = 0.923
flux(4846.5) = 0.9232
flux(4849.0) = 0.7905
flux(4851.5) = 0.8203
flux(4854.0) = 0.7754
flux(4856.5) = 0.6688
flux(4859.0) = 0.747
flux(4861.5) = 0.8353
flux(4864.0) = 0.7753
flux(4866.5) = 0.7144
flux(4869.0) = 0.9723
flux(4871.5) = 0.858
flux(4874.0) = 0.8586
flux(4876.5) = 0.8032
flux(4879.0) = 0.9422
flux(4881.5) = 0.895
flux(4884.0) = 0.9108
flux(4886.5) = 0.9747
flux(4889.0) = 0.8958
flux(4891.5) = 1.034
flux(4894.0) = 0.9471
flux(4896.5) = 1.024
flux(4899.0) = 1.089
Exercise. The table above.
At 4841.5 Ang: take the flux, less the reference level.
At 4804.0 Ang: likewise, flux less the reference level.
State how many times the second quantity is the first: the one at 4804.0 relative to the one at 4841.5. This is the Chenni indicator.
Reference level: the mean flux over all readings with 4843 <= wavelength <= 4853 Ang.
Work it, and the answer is 1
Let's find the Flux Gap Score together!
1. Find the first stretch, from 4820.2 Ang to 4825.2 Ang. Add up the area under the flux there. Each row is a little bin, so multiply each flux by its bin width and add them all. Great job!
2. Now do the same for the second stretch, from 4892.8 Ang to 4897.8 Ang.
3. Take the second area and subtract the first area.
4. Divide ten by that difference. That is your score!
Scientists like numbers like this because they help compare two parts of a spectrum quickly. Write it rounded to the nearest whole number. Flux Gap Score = 14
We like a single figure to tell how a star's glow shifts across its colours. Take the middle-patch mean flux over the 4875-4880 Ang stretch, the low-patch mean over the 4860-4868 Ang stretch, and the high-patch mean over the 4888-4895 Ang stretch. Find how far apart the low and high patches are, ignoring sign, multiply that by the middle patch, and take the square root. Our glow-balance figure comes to 0.40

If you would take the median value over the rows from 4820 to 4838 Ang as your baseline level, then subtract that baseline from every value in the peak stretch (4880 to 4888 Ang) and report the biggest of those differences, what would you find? 0.07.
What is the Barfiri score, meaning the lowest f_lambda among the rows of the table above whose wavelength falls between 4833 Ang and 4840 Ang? 0.7932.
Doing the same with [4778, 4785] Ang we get 0.6191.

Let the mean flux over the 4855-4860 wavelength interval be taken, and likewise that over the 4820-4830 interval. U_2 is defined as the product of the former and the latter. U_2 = 0.64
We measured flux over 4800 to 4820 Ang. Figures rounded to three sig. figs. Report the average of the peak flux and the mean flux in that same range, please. 0.991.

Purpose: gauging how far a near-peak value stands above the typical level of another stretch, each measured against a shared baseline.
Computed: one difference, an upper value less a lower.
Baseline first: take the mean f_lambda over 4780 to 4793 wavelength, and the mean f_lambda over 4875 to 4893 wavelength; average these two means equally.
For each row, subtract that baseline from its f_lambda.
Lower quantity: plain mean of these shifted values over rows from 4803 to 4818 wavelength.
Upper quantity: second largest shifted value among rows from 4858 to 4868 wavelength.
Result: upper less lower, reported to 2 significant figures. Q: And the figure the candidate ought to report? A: -0.16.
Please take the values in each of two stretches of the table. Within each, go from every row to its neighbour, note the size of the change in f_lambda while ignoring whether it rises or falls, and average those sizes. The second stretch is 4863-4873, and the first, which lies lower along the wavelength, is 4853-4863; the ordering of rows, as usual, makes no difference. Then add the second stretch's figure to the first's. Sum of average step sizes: 0.24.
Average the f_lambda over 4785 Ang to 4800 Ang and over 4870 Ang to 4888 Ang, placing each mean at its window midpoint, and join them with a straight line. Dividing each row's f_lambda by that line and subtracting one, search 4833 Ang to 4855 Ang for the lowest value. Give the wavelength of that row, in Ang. 4841.5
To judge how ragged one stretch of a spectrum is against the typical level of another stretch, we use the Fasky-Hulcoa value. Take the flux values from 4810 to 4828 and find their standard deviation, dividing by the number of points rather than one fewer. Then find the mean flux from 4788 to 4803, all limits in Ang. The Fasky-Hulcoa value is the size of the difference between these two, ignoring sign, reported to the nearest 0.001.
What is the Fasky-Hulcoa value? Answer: 0.814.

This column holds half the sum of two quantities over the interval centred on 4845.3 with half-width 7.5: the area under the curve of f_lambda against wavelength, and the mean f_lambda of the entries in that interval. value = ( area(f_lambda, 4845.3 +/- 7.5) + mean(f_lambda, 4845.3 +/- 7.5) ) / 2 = 6.7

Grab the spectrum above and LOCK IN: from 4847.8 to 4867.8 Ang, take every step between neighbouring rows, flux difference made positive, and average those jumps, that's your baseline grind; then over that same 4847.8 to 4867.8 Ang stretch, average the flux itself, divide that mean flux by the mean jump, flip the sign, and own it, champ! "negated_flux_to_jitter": -11.4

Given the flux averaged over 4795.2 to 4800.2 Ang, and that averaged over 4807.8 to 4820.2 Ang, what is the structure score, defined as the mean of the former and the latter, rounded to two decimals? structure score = 0.97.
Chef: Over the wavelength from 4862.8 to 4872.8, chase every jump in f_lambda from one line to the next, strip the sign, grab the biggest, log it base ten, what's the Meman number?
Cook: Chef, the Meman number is -0.59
